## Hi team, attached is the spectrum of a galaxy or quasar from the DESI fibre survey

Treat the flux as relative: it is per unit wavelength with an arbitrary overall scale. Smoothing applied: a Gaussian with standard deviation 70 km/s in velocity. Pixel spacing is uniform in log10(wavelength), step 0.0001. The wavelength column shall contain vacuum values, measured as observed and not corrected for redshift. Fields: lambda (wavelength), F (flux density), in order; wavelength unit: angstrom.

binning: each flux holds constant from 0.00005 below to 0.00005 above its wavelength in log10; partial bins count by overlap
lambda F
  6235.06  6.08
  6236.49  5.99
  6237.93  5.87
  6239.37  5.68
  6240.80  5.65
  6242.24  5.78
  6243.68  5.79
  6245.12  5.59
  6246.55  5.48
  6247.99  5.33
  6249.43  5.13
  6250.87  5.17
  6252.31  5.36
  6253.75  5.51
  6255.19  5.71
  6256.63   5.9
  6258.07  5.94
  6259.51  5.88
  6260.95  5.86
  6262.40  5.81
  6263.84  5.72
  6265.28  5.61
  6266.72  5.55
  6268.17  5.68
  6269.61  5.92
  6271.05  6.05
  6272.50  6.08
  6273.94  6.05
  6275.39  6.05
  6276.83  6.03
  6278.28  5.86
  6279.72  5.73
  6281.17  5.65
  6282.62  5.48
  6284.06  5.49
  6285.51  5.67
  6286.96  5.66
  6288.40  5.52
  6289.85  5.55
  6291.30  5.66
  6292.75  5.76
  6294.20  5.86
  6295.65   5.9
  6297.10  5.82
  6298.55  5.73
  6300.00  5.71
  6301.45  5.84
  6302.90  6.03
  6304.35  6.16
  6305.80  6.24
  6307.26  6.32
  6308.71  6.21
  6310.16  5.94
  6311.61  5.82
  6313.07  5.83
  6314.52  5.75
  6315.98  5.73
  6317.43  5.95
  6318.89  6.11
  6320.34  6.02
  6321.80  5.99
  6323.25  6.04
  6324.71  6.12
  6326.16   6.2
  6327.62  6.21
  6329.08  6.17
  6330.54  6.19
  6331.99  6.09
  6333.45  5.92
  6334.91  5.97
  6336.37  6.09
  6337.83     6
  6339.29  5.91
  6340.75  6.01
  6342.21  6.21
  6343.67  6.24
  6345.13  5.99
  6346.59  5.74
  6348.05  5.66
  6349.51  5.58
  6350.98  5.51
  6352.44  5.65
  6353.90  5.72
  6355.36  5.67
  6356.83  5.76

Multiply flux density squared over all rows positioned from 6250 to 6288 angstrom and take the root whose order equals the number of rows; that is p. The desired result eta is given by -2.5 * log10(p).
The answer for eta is -3.80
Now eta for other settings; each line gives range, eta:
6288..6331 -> -3.87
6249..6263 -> -3.75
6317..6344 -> -3.92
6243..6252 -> -3.67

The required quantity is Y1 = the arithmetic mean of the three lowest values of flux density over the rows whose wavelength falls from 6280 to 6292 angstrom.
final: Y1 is 5.50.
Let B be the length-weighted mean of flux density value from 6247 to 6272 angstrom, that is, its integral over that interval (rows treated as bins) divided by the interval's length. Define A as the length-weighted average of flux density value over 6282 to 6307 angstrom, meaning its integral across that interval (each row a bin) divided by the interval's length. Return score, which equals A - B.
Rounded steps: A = 5.78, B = 5.66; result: 0.13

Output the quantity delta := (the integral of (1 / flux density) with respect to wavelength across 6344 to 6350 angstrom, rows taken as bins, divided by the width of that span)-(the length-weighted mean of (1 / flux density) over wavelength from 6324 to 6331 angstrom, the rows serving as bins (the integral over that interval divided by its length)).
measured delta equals 0.011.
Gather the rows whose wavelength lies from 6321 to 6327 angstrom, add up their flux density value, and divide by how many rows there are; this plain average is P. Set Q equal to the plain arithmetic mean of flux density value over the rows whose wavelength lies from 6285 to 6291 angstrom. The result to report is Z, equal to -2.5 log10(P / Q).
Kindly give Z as -0.09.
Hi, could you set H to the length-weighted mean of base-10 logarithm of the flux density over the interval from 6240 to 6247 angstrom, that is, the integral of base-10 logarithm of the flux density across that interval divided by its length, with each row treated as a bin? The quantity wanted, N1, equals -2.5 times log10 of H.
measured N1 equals 0.307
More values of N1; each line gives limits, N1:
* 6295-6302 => 0.293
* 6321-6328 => 0.262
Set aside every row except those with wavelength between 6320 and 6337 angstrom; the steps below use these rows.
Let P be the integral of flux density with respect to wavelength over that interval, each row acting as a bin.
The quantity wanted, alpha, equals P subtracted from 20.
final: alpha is -83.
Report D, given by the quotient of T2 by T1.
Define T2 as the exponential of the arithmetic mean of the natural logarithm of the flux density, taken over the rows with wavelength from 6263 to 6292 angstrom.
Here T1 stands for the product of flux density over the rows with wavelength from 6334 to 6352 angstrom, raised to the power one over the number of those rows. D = 0.97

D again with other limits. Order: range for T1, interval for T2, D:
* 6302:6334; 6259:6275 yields 0.97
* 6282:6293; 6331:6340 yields 1.07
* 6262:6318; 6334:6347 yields 1.03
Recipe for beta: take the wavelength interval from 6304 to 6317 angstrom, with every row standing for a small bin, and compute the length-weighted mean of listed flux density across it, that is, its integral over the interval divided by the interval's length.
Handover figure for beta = 6.0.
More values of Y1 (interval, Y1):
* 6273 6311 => 5.50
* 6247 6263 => 5.21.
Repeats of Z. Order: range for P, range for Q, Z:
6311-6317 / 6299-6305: 0.03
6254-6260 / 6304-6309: 0.07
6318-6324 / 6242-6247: -0.07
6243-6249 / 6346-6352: 0.01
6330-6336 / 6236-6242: -0.04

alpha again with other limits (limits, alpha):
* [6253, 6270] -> -78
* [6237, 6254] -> -74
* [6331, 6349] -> -88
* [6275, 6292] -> -77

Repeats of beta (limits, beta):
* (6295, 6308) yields 6.0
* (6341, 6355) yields 5.8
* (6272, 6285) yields 5.8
